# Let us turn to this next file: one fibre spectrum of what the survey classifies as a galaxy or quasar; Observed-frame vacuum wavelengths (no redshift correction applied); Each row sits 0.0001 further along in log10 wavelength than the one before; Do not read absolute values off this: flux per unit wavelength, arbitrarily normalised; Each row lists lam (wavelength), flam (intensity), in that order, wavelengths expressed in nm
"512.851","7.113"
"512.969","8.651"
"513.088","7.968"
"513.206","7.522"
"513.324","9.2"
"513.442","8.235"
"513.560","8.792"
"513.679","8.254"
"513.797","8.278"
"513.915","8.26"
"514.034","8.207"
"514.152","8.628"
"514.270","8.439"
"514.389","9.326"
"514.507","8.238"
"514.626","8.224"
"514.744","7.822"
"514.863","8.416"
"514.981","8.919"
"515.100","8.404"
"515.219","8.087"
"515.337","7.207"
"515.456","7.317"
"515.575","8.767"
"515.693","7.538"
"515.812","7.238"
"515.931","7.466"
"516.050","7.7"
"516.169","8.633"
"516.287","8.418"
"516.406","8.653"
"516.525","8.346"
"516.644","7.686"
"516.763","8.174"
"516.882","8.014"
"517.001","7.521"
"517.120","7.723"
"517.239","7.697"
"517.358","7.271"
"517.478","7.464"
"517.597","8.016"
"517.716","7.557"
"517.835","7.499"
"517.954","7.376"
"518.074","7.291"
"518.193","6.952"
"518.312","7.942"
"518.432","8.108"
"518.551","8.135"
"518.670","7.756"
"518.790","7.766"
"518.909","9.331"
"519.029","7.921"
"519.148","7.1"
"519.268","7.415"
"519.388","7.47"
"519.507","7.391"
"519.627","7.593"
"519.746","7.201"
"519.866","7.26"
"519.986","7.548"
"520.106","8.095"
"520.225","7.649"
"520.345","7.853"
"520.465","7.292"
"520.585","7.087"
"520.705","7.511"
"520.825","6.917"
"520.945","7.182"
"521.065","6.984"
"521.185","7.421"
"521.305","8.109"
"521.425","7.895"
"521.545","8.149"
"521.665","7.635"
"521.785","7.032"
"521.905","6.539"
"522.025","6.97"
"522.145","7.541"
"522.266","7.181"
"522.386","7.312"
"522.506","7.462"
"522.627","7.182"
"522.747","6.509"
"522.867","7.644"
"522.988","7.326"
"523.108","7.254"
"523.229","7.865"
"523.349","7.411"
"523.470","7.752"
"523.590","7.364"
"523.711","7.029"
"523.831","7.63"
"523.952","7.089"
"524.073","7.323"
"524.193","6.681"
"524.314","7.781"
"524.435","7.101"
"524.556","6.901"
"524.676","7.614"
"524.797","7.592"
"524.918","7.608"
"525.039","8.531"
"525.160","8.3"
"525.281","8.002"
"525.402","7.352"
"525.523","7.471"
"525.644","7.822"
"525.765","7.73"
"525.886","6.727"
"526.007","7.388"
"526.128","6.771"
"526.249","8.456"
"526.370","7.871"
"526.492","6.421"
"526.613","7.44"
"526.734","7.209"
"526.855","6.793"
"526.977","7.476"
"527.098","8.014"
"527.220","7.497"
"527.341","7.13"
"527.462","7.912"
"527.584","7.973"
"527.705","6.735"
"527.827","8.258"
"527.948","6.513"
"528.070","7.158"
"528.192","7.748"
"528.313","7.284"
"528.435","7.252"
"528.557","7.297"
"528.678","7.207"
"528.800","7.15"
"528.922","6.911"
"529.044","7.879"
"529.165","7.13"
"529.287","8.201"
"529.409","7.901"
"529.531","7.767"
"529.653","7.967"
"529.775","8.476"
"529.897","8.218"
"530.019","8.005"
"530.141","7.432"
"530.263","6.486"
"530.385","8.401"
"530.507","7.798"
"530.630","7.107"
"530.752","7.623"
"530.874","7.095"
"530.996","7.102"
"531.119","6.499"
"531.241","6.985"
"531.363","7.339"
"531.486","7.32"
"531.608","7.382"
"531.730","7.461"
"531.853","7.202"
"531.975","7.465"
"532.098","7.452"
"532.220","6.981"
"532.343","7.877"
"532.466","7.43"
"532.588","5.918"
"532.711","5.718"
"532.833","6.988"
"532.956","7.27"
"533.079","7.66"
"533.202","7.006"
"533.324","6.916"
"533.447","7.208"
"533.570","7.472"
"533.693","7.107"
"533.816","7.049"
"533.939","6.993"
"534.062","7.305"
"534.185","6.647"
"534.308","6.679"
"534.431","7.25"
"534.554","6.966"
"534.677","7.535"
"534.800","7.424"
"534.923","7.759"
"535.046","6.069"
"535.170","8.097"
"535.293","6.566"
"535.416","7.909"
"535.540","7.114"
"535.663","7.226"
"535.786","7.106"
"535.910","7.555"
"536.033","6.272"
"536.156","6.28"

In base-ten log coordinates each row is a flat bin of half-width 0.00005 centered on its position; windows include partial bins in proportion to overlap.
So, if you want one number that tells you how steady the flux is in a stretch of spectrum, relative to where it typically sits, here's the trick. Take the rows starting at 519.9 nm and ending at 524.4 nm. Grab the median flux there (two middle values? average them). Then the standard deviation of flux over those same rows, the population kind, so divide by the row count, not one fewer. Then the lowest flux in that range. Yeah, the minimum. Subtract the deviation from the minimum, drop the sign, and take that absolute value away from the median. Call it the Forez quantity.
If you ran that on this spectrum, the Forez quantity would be 1.3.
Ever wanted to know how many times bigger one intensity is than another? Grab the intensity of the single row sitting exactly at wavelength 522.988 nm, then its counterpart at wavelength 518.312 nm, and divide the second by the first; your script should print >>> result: 1.08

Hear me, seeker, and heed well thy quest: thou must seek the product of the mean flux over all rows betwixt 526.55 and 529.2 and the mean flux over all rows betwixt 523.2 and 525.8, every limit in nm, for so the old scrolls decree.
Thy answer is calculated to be 55.5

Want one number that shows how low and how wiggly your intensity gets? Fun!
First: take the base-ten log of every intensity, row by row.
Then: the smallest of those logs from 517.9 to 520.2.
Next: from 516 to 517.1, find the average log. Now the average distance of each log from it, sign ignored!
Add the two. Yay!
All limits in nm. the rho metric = 0.861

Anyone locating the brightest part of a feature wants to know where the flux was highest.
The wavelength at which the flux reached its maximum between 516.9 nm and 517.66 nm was 517.597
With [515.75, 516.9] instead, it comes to 516.406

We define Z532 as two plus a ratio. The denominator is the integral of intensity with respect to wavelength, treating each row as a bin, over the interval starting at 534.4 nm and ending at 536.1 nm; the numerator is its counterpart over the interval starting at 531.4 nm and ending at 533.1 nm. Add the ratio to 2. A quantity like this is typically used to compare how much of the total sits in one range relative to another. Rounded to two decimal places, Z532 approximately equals 2.99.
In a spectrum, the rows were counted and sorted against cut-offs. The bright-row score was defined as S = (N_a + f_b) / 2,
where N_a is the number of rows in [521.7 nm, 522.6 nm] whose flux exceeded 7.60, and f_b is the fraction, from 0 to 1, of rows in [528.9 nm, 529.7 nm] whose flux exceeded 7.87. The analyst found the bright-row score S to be 0.3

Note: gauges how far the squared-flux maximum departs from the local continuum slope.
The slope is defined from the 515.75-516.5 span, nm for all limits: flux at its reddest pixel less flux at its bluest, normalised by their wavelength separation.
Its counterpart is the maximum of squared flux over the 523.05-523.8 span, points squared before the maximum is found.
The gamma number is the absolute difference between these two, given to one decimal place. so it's 59.5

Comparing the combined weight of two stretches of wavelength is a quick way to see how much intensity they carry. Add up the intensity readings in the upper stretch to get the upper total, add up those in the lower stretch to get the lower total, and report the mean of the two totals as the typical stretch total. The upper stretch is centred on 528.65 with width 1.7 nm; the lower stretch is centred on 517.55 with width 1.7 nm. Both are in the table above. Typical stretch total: 105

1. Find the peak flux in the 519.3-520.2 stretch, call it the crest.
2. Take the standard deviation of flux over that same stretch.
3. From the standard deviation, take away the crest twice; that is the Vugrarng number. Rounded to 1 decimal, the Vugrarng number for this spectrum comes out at -15.9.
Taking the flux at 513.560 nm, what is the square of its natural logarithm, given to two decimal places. 4.73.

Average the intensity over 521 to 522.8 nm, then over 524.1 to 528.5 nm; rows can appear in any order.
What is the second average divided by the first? 1.02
